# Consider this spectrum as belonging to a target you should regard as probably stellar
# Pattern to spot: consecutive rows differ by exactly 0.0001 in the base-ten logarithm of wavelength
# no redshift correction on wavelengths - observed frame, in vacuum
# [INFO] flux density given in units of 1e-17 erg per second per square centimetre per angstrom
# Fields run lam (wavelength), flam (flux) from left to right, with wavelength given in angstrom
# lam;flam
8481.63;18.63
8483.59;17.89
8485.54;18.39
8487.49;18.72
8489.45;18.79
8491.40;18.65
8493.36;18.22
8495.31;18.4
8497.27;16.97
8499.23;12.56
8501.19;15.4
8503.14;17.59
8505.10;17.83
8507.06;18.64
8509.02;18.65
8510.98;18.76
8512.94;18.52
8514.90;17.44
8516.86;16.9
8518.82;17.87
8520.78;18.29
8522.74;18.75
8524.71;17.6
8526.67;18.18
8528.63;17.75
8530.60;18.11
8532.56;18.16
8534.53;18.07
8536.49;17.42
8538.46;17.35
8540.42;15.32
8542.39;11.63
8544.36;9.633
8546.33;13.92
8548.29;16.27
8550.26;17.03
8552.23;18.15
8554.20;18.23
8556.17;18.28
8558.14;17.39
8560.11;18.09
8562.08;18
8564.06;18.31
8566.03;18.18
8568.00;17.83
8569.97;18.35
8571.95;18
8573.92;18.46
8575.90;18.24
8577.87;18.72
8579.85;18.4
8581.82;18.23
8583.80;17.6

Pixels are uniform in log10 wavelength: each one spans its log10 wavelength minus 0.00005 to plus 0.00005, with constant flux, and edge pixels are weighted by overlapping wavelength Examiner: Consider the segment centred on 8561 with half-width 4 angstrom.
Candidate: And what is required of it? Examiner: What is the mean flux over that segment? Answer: 17.9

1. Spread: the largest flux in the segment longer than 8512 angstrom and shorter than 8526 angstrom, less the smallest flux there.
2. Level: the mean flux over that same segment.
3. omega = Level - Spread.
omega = 16.1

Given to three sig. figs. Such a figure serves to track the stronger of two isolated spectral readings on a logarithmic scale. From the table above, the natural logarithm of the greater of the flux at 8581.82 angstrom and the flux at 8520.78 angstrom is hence 2.91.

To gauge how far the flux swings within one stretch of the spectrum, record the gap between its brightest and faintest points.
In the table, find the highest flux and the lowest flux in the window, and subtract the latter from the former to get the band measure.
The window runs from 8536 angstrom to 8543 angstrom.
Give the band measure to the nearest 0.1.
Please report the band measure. 5.8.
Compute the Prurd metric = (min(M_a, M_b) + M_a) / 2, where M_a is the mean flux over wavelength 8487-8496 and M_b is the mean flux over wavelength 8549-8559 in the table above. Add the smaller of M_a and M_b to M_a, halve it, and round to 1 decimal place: 18.2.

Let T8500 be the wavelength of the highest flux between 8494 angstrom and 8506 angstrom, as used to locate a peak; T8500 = 8495.31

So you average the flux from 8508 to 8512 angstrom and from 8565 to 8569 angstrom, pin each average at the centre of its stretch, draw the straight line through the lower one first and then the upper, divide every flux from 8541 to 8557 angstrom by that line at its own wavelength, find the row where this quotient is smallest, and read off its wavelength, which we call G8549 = 8544.36 angstrom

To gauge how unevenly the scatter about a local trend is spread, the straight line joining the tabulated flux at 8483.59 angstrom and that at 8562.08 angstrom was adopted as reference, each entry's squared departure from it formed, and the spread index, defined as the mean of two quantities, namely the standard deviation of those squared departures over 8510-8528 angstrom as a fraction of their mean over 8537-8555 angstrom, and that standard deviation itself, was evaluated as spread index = 0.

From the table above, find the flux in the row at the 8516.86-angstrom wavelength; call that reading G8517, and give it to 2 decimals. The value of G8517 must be 16.90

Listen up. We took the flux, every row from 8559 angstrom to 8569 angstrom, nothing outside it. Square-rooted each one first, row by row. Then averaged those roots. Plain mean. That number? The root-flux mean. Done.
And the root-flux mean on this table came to 4.25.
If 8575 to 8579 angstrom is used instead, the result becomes 4.30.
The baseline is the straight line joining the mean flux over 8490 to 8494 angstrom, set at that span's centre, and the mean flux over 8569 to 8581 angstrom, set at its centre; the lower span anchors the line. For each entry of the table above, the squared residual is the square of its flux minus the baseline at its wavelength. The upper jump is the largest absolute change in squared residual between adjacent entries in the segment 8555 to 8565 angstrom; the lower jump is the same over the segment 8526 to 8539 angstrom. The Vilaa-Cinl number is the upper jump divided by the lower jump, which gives 1.1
